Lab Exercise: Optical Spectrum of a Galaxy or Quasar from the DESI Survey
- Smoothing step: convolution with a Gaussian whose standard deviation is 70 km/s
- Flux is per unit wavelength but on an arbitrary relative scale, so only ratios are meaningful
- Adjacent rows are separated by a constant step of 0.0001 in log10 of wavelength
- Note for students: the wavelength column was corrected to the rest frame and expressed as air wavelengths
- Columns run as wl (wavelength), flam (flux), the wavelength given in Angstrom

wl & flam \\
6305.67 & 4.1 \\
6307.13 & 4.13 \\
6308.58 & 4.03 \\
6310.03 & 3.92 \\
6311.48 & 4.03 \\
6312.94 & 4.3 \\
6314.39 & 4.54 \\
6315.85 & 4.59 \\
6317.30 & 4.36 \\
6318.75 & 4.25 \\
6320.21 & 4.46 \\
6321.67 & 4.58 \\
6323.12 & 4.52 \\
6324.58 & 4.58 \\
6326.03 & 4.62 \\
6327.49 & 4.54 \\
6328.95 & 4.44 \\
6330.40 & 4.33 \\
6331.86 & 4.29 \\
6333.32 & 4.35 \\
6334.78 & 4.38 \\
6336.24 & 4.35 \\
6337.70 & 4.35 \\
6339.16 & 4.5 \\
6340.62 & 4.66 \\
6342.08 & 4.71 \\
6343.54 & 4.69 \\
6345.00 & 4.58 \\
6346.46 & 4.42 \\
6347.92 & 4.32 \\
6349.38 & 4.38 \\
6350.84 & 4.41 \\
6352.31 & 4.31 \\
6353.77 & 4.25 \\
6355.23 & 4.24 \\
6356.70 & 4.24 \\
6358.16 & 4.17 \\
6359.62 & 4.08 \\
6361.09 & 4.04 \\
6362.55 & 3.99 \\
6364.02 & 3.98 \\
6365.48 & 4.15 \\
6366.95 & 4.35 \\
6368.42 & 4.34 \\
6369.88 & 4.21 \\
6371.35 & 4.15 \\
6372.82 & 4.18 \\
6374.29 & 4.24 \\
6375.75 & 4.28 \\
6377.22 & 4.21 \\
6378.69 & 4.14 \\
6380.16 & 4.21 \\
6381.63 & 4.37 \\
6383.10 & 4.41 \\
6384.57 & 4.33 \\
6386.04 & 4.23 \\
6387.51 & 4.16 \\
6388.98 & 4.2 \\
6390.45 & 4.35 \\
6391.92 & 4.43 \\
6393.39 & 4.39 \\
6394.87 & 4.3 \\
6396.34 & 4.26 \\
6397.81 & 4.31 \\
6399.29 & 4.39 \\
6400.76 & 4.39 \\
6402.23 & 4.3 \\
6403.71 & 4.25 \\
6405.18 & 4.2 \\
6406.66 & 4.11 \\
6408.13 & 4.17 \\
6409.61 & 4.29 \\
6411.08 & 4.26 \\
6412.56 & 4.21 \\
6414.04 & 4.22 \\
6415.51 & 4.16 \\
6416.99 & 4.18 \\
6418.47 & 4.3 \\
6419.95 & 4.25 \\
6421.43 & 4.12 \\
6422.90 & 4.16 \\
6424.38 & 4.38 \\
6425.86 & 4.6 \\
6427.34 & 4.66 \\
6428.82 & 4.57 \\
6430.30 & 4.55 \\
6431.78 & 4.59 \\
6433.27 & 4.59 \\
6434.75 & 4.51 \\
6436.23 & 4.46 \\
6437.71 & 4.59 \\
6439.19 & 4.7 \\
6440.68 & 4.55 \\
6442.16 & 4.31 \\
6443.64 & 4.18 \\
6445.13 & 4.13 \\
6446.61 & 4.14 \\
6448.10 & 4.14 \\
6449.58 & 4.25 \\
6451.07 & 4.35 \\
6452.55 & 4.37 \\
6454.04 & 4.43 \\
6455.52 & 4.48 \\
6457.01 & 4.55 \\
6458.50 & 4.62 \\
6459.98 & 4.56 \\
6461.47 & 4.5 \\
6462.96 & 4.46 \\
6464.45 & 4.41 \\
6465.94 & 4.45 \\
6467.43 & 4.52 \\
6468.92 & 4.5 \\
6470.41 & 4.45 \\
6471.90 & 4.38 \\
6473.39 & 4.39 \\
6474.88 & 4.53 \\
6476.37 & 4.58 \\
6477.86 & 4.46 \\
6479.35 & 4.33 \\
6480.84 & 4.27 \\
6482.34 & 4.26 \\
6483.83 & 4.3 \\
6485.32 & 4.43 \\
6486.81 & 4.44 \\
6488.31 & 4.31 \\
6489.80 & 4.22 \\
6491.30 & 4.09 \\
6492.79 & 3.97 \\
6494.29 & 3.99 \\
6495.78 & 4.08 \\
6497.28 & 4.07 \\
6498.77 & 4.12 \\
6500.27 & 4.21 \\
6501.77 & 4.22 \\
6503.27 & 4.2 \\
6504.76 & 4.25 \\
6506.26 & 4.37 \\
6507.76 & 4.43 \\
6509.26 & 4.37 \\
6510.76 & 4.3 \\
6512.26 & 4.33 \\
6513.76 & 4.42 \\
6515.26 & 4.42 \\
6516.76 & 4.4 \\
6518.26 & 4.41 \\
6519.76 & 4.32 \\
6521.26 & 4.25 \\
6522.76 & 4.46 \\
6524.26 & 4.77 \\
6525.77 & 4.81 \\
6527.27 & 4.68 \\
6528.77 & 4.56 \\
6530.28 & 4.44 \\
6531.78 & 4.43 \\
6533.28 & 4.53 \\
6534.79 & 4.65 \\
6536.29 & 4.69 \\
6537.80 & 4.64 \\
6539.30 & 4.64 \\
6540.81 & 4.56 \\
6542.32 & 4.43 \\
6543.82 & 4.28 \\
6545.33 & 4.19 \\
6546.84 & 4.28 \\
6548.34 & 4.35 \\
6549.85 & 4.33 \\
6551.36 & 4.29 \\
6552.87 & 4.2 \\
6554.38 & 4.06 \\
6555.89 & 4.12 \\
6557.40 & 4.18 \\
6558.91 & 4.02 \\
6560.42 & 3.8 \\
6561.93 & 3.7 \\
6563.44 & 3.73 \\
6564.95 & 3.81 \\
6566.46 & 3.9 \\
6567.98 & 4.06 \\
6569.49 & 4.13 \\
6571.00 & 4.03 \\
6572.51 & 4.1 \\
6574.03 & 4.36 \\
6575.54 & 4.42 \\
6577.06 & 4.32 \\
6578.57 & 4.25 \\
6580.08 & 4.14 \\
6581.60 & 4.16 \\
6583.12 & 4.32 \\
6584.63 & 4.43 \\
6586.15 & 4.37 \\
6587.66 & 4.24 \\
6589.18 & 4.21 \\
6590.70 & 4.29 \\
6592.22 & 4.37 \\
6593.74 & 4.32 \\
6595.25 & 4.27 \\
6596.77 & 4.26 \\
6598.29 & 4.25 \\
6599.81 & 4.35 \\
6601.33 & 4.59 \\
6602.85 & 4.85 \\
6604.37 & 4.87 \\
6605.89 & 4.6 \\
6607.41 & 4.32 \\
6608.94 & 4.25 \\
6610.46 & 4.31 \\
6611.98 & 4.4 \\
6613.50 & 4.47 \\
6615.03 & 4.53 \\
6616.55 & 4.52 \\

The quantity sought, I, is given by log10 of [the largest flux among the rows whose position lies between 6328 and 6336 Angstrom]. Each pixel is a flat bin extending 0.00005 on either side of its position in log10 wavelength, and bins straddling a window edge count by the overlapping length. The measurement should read 0.647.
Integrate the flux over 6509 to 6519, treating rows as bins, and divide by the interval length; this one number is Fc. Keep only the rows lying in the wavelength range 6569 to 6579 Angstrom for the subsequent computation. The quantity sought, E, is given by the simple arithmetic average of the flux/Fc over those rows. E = 0.97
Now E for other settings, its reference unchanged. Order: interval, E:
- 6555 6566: 0.89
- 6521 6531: 1.04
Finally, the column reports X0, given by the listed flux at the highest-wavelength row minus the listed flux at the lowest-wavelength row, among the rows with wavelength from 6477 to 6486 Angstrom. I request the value -0.03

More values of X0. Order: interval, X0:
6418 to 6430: 0.27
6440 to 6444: -0.37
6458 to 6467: -0.17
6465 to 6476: 0.08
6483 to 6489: 0.01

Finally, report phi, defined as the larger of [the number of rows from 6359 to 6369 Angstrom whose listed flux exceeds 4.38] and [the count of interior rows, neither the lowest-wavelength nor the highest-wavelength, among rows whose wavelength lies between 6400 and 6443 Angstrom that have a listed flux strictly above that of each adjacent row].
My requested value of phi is 5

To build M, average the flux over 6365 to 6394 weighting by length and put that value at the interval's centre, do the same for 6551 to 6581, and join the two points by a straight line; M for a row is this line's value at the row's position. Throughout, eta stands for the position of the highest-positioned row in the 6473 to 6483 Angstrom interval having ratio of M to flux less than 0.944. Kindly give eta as 6477.86 Angstrom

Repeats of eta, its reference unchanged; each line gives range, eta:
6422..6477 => 6476.37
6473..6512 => 6507.76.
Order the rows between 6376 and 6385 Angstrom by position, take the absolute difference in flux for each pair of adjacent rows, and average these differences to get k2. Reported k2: 0.084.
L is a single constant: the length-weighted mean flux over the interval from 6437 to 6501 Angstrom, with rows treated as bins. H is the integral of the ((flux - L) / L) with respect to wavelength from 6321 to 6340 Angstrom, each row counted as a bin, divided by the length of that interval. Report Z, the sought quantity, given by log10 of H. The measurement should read -1.64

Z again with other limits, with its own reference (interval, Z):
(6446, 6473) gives -1.79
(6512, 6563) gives -2.39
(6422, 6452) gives -1.80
